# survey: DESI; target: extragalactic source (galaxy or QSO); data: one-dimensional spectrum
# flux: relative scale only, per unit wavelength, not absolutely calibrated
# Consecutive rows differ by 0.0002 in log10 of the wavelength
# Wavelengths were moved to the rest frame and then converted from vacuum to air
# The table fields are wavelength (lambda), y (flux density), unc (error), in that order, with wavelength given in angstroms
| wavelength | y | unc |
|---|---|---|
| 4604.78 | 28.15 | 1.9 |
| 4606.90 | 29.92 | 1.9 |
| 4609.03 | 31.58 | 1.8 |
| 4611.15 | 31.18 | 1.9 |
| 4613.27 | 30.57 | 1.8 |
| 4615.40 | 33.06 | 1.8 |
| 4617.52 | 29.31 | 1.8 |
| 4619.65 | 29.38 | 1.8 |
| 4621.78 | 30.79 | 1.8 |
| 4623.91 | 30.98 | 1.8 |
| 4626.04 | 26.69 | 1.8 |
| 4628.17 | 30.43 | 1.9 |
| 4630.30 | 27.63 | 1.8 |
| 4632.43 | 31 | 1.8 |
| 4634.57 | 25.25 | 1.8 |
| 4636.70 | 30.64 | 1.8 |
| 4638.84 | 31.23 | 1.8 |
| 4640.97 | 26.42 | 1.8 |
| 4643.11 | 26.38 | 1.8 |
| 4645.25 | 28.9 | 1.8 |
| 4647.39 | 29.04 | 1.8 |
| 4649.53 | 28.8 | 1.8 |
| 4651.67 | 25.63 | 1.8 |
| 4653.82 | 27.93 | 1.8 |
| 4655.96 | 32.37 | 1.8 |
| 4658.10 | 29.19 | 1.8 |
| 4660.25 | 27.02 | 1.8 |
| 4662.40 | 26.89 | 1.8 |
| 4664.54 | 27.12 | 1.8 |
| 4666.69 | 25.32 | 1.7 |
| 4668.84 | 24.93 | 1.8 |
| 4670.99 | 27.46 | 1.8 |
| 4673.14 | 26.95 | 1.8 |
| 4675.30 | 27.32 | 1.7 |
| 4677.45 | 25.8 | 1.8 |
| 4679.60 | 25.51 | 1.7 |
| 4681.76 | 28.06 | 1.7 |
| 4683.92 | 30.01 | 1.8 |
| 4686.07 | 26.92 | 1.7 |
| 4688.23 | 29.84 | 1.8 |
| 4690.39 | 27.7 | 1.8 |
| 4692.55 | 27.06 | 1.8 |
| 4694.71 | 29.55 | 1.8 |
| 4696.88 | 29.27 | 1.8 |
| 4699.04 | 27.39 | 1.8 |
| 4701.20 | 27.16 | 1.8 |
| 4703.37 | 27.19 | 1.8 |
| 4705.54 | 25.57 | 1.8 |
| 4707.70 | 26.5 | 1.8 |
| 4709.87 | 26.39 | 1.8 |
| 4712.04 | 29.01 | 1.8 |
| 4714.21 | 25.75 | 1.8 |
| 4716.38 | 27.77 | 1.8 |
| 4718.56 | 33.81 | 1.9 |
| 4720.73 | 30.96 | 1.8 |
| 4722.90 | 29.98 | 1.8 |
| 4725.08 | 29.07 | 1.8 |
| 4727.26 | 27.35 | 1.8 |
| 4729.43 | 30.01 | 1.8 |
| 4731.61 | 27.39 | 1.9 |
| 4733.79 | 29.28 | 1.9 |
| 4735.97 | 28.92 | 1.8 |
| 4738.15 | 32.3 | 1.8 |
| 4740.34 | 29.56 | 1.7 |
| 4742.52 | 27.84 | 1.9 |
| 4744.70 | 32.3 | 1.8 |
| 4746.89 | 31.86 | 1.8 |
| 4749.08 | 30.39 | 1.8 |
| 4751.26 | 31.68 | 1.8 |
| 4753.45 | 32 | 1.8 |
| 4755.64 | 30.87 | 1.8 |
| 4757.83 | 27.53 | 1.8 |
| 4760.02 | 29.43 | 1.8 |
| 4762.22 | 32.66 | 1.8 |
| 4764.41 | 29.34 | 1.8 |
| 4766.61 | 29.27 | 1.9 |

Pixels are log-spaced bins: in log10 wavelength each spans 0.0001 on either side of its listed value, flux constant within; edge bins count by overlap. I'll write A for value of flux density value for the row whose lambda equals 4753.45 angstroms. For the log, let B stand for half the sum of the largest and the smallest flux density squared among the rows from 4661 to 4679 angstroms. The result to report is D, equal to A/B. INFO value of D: 0.047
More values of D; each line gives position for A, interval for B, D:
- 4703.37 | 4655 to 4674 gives 0.033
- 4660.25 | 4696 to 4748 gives 0.030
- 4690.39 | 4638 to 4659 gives 0.032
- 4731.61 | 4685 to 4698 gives 0.034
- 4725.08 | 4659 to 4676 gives 0.042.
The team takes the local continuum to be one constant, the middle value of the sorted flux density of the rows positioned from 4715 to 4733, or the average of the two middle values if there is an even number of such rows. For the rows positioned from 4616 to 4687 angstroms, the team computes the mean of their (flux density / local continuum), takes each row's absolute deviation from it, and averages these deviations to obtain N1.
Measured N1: 0.059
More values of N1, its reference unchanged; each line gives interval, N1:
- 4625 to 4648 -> 0.063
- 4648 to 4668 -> 0.053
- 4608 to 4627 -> 0.044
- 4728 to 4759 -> 0.050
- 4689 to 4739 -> 0.055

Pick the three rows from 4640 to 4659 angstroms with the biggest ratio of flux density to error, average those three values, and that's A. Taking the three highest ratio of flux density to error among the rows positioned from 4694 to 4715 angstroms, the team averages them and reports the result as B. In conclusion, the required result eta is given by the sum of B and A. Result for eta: 33.0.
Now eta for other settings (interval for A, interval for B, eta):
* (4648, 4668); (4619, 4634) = 33.9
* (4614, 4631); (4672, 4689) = 34.1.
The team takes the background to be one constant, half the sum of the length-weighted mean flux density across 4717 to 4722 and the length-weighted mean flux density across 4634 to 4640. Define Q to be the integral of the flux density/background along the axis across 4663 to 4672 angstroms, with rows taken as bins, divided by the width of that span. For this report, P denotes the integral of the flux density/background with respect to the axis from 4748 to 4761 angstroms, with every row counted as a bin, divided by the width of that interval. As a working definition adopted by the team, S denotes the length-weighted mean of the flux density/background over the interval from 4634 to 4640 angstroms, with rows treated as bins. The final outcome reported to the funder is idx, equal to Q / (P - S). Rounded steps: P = 0.99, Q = 0.858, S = 0.96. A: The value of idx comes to 26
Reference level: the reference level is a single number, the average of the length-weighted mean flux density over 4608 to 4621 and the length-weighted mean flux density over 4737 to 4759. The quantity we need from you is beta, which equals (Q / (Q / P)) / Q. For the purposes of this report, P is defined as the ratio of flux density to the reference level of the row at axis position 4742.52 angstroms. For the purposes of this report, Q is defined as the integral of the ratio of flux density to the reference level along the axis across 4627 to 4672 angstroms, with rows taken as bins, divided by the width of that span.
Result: 0.99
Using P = 0.91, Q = 0.913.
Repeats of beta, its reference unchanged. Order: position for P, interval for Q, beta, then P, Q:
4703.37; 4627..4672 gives 0.97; 0.88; 0.913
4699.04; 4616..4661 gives 0.95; 0.89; 0.939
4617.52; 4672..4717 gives 1.07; 0.95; 0.893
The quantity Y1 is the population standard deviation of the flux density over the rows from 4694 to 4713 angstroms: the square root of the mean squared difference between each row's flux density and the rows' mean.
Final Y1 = 1.32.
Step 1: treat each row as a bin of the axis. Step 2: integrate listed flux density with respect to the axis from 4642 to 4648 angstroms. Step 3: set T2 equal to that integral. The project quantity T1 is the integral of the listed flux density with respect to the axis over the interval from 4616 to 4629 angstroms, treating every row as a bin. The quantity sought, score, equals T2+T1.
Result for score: 554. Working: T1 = 386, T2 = 168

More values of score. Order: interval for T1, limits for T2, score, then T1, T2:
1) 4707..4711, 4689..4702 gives 471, 106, 365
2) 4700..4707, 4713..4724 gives 513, 187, 326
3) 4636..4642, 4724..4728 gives 289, 176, 113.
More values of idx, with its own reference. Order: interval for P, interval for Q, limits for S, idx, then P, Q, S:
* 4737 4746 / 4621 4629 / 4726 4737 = 16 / 1.00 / 0.969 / 0.93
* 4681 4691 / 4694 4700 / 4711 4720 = -49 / 0.93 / 0.937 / 0.95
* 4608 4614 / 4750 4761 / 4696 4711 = 7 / 1.02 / 0.991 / 0.88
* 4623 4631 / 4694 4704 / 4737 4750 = -16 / 0.95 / 0.918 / 1.00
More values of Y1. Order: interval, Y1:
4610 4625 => 1.17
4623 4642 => 2.25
